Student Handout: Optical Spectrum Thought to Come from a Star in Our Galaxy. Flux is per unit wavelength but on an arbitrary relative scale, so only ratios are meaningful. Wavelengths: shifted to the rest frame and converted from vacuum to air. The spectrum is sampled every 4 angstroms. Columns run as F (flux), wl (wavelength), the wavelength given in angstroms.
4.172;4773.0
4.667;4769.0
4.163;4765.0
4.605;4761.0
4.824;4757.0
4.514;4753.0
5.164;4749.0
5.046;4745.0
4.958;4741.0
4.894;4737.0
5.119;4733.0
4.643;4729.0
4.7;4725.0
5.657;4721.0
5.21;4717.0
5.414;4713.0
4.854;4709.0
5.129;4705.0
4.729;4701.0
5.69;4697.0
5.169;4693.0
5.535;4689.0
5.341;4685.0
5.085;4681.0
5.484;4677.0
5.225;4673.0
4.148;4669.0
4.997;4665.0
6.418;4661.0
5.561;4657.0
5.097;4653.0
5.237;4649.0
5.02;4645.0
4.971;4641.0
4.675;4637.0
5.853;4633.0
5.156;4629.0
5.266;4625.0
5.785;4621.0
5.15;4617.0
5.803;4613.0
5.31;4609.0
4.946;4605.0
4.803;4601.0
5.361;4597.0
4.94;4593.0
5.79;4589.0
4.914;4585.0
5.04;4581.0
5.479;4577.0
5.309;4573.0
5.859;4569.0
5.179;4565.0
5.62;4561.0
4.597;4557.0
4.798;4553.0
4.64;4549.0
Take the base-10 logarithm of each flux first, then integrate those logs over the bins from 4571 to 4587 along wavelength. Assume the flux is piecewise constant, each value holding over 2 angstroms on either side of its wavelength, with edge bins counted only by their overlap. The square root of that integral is 3.38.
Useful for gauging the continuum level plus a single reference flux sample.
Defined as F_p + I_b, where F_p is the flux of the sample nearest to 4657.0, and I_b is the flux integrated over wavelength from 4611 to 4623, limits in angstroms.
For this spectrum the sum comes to 73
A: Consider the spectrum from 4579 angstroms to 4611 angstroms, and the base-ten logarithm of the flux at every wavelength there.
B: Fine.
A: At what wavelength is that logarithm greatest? 4589.0 angstroms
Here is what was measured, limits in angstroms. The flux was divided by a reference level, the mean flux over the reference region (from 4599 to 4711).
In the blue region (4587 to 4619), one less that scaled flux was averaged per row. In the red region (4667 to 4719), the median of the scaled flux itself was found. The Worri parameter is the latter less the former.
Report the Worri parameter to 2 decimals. 1.00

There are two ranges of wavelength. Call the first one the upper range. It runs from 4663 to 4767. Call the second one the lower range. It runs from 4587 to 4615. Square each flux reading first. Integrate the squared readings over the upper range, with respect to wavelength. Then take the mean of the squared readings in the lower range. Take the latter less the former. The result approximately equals -2600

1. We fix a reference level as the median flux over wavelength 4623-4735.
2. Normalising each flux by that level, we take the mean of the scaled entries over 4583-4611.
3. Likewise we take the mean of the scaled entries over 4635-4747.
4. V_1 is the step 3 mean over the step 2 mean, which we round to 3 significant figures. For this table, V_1 0.998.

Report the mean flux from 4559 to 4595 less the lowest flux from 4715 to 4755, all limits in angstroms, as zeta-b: 0.83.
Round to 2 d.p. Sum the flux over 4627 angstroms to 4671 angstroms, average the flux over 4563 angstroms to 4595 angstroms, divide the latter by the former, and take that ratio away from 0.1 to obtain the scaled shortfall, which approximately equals 0.01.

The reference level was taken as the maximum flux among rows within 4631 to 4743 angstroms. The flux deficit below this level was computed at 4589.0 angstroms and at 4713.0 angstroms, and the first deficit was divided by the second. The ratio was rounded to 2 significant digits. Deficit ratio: 0.63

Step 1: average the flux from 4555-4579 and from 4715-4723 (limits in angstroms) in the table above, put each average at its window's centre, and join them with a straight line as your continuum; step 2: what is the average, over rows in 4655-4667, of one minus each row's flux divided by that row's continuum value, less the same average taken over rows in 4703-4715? -0.10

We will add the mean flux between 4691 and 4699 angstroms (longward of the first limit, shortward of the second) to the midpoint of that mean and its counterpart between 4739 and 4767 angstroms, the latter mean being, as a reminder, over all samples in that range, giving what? 10.5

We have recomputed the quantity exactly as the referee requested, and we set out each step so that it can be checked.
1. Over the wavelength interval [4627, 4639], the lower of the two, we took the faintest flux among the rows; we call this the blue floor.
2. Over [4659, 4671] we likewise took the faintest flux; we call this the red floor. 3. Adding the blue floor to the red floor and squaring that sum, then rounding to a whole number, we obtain 78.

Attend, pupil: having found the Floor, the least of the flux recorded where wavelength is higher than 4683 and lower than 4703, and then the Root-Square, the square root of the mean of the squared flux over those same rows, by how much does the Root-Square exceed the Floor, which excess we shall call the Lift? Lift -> 0.57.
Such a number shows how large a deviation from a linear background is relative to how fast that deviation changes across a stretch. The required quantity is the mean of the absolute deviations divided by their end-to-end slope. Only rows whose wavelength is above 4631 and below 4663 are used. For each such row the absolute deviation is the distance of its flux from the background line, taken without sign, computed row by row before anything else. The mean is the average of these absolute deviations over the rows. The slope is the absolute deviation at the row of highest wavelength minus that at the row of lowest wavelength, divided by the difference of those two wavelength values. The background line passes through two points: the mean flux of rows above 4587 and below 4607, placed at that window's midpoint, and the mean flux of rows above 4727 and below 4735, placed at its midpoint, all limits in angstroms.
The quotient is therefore 19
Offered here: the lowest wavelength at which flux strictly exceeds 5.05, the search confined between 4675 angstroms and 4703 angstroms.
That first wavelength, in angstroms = 4677.0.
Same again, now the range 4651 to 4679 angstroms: 4653.0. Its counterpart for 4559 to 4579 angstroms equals 4561.0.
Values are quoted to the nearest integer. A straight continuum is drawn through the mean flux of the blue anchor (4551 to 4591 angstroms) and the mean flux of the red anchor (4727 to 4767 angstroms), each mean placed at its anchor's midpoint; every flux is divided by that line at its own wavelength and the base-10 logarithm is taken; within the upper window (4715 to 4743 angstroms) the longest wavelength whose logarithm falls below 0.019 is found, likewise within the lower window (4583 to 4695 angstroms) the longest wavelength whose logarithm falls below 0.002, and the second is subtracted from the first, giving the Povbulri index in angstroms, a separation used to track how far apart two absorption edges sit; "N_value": 72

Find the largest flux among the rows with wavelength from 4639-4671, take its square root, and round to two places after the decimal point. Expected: 2.53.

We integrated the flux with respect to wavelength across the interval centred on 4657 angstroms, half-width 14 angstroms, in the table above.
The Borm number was 146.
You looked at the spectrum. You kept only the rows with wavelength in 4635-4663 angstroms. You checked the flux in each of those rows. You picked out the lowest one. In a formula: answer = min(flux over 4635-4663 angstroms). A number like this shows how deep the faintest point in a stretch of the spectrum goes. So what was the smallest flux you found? 4.675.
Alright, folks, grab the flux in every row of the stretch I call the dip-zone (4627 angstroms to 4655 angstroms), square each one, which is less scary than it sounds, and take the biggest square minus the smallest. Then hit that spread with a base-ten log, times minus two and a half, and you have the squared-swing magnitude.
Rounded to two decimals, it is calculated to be -2.73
